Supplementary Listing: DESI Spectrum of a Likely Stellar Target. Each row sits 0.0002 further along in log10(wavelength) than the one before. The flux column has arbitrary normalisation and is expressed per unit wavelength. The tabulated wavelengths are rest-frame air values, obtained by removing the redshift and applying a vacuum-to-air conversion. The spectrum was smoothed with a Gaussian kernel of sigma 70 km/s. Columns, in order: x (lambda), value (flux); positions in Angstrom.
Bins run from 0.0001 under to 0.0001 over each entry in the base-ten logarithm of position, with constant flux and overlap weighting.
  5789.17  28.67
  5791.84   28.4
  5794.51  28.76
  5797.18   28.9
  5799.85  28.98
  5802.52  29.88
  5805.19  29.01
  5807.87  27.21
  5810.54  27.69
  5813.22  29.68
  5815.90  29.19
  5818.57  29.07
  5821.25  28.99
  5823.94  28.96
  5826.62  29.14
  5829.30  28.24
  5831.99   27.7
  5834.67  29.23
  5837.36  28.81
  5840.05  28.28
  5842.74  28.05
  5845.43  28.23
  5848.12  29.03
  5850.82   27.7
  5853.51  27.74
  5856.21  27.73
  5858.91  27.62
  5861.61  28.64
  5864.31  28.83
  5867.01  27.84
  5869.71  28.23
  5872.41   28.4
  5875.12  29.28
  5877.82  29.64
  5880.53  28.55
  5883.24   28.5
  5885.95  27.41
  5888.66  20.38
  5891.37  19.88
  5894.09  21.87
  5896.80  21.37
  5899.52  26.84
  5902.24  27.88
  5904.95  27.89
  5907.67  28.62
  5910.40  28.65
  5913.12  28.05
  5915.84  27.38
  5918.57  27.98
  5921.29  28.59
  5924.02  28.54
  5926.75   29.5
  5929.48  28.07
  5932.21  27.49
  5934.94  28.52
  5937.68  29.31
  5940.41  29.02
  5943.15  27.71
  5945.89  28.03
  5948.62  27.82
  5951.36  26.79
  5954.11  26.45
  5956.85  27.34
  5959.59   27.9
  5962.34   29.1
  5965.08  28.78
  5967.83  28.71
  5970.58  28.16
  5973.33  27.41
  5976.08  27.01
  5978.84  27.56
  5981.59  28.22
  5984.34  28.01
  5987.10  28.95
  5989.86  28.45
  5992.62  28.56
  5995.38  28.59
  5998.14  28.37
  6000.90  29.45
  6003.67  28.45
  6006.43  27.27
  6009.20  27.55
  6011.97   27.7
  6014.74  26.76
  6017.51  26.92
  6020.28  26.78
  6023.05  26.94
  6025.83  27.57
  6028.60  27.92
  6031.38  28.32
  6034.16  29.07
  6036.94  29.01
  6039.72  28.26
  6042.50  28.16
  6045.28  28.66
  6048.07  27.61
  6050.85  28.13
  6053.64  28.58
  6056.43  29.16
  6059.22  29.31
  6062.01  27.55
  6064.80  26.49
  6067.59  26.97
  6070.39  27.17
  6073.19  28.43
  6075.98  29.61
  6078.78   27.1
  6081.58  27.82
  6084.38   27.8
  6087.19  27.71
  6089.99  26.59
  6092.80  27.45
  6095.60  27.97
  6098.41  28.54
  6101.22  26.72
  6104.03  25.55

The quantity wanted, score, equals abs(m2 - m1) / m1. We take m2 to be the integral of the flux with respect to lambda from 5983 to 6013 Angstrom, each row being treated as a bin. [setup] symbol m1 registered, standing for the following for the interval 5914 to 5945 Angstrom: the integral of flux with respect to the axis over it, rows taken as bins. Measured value 0.03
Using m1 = 879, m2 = 849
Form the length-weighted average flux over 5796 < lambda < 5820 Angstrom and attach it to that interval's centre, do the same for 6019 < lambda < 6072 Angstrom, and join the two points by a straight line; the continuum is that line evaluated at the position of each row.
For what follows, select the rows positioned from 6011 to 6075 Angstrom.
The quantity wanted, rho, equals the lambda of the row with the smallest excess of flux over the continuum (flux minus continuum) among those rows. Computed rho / 6064.80 Angstrom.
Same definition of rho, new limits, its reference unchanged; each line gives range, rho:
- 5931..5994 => 5954.11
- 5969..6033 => 6014.74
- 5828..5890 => 5888.66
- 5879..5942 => 5891.37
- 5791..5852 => 5807.87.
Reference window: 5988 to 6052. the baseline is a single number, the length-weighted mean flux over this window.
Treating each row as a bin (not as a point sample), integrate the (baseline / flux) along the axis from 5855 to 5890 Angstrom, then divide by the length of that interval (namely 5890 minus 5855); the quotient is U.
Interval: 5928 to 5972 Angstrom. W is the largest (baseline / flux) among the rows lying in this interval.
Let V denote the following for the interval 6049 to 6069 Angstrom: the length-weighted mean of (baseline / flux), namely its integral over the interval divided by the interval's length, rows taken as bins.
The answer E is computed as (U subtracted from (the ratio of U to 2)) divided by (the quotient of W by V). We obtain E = -0.481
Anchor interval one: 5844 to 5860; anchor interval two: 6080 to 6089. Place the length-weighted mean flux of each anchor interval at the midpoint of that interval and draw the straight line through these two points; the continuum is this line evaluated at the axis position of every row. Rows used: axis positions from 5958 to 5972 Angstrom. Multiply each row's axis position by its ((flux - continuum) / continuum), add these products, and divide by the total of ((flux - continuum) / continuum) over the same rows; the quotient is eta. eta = 5965.2 Angstrom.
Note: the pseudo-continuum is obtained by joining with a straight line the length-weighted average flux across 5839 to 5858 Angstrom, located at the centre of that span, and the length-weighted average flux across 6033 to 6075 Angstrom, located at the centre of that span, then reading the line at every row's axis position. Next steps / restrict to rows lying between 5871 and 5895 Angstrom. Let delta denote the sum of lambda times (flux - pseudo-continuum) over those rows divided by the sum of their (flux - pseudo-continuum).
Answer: 5893.8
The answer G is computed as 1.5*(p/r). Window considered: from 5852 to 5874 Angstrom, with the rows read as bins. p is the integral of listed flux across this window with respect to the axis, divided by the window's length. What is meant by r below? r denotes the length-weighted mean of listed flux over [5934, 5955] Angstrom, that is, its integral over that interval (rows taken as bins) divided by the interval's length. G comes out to 1.51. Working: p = 28.1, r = 28.0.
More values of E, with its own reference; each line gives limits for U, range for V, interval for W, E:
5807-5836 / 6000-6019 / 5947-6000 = -0.468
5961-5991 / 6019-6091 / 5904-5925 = -0.487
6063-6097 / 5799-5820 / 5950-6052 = -0.467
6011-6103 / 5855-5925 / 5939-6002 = -0.498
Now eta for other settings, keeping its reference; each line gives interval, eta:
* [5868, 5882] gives 5876.3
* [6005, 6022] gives 6015.2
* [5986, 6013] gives 5993.5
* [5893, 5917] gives 5895.1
